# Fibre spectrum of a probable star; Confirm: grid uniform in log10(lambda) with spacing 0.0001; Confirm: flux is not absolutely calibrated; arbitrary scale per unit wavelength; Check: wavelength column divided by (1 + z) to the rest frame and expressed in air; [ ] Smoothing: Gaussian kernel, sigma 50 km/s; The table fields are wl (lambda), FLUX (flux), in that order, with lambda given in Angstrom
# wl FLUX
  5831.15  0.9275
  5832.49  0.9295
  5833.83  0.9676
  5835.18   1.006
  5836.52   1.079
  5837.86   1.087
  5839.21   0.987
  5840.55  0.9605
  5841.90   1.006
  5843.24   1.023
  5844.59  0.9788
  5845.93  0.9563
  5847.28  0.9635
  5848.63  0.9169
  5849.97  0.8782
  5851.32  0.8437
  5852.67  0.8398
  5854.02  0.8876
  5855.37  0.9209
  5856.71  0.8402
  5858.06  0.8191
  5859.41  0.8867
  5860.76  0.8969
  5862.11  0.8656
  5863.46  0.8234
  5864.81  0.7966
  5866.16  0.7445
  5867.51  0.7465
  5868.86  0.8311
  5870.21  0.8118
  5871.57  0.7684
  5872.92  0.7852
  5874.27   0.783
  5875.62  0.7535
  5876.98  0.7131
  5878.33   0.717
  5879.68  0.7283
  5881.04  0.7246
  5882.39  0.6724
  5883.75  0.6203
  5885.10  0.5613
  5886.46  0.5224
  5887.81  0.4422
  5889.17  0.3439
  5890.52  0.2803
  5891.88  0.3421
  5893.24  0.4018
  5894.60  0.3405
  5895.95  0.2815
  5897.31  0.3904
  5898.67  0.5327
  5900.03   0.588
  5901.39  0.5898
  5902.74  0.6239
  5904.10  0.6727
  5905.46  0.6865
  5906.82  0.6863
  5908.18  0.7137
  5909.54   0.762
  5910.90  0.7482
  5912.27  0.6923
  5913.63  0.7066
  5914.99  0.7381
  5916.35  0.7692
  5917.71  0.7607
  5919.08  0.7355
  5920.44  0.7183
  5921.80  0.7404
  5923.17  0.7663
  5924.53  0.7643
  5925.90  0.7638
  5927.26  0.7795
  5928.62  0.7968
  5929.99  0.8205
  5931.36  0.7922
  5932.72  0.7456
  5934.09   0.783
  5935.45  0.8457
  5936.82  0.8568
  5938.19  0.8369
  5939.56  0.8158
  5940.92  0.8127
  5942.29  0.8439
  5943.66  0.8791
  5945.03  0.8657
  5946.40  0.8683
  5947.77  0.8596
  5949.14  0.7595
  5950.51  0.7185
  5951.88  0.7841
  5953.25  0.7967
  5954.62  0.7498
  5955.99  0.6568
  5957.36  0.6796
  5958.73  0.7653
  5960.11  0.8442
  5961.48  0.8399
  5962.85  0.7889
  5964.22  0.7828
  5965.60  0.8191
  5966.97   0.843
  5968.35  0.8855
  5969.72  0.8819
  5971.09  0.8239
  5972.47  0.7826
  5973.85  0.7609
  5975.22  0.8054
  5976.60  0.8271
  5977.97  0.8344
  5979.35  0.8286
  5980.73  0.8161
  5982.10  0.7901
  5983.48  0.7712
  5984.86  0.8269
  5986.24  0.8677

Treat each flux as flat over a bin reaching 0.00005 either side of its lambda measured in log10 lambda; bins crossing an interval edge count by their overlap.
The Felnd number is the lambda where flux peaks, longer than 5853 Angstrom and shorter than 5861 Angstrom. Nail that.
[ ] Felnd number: 5855.37 Angstrom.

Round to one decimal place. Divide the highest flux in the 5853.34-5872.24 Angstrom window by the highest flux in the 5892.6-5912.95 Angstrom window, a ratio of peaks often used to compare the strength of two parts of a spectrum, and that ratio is 1.2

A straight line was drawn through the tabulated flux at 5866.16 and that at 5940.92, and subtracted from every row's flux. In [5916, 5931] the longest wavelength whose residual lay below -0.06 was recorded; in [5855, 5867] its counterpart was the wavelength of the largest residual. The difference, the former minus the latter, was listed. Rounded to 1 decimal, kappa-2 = 65.1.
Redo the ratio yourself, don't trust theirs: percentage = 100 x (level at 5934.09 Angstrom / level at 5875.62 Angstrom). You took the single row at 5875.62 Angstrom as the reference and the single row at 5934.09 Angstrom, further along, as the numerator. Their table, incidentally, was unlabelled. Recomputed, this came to 104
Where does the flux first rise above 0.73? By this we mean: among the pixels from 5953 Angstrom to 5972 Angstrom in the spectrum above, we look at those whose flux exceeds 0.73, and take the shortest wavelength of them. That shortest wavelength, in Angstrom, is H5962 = 5953.25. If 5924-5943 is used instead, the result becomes 5924.53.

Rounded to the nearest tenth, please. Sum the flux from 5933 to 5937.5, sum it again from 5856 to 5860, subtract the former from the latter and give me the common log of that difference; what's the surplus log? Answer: -1.2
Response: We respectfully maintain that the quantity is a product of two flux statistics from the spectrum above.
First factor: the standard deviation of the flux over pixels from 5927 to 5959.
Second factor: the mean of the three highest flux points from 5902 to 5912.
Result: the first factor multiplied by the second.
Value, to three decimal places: 0.043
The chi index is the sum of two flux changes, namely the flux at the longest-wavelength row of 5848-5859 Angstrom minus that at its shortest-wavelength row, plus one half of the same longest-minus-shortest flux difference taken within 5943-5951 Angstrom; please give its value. -0.18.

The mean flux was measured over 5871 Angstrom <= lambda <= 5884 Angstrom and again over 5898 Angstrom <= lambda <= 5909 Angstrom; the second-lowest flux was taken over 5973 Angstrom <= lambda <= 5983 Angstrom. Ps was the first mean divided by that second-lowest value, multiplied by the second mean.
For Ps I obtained 0.59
